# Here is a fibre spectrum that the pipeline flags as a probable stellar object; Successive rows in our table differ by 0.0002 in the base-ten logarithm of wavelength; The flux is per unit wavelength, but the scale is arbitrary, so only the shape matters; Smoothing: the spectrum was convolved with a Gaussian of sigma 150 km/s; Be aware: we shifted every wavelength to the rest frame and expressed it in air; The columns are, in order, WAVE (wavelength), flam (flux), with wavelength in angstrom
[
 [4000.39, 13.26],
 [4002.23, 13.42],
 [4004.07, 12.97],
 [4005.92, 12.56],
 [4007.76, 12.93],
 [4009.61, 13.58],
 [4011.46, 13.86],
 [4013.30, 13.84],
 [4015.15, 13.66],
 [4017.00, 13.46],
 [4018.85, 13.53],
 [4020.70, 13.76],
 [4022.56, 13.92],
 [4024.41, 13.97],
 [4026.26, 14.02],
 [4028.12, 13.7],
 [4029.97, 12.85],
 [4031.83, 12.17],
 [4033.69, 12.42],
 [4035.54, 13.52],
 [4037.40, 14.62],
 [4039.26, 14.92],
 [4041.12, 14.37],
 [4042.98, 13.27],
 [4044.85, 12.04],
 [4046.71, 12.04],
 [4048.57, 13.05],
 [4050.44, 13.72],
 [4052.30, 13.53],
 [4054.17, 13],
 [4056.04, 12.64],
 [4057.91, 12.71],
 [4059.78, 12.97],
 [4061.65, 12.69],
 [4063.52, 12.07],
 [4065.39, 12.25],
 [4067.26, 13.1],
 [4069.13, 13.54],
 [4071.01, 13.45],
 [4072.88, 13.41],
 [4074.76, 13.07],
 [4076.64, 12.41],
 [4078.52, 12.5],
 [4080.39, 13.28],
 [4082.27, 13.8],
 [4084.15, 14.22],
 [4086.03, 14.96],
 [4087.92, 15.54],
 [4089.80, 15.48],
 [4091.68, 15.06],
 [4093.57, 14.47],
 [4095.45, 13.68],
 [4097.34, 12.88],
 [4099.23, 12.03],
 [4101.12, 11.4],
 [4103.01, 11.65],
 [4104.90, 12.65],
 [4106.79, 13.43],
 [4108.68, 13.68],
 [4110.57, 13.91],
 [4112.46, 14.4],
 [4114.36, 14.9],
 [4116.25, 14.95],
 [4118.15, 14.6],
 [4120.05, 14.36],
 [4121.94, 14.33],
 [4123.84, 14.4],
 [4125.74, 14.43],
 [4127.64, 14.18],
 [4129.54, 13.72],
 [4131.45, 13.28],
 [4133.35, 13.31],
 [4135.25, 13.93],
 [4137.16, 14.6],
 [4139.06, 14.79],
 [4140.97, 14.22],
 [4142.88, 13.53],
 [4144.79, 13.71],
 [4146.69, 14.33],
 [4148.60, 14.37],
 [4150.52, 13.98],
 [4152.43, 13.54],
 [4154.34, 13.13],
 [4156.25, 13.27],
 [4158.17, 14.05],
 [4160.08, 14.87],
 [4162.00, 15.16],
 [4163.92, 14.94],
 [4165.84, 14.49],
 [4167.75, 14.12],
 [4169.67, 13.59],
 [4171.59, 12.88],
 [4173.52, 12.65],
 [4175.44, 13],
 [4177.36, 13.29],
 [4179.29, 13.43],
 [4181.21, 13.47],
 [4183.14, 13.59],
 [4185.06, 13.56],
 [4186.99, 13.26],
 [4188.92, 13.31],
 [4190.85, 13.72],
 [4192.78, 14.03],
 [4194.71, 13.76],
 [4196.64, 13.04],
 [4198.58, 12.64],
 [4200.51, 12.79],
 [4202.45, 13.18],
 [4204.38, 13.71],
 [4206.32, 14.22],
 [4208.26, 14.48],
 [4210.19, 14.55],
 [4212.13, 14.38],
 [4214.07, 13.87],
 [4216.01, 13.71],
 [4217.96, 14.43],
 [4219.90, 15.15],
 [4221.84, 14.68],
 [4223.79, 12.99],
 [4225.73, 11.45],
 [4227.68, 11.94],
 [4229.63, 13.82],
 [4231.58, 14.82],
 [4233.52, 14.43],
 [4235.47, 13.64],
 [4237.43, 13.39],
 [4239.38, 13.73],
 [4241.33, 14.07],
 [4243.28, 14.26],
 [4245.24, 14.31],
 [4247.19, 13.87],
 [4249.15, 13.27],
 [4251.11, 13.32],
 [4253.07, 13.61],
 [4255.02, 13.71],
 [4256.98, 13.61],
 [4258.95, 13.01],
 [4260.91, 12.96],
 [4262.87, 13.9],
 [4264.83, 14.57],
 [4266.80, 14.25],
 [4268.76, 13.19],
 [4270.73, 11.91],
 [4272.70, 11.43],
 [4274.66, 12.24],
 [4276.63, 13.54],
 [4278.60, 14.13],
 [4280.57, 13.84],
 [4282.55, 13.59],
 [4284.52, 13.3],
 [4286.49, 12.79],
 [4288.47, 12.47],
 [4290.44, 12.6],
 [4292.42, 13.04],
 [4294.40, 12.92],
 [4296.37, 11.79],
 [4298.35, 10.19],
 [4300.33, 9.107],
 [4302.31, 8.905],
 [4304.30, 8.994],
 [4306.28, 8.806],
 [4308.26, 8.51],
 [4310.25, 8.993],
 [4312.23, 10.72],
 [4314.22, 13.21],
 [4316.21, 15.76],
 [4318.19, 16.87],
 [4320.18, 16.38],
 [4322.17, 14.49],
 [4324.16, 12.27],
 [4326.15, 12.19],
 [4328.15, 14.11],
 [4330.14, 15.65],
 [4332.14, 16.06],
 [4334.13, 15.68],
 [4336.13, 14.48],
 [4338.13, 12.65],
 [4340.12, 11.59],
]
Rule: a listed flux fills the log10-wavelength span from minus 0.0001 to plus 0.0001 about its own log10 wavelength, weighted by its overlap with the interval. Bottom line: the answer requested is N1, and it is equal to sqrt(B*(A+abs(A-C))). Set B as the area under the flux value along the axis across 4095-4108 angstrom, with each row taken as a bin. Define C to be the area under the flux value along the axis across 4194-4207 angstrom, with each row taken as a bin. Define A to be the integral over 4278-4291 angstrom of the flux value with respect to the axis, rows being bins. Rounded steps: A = 172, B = 163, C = 173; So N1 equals 168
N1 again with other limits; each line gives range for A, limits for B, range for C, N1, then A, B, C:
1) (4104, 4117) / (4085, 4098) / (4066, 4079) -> 192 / 182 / 190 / 170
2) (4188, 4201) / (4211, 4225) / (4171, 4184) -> 186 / 174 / 198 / 171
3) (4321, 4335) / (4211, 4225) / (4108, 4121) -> 206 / 201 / 198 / 187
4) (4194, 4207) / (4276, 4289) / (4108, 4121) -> 181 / 173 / 174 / 187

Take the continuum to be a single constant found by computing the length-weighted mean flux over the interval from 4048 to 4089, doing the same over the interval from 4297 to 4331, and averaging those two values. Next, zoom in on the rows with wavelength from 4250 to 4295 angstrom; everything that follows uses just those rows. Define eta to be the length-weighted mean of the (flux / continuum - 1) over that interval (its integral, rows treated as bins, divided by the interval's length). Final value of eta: 0.043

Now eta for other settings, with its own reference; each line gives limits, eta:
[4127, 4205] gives 0.083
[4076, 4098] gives 0.110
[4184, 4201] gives 0.055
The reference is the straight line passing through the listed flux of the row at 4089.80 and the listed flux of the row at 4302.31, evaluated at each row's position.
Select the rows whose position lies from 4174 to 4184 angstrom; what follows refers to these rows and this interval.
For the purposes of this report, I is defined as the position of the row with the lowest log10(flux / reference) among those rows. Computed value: 4175.44 angstrom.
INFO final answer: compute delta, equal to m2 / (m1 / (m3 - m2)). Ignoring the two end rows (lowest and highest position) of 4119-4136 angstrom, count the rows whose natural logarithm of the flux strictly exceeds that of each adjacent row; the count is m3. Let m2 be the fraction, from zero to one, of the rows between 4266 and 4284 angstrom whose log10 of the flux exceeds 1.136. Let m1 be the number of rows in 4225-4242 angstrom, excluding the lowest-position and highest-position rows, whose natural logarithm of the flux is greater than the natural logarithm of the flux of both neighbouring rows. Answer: 0.22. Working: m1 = 1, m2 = 0.3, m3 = 1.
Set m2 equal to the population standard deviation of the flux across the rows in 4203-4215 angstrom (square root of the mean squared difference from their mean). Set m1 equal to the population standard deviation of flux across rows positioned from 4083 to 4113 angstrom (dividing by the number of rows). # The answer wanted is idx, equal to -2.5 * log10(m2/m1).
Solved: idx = 1.5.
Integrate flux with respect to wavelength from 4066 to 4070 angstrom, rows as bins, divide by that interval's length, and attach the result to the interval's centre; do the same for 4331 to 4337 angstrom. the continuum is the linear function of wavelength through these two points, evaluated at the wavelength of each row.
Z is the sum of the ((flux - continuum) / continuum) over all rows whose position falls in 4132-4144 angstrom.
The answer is 0.10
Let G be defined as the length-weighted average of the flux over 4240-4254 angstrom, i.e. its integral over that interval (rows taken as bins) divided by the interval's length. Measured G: 13.8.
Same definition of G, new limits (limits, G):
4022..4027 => 14.0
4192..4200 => 13.3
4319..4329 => 13.9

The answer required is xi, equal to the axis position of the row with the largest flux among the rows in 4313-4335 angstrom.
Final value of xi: 4318.19 angstrom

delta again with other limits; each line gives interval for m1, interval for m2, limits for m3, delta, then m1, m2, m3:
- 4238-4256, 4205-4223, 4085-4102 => 0.00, 1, 1.0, 1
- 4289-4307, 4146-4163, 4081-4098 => 0.11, 2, 0.7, 1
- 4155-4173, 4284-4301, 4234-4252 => 0.00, 1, 0.0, 1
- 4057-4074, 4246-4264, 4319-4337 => 0.11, 2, 0.3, 1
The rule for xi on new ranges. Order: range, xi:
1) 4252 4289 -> 4264.83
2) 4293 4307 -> 4294.40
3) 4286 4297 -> 4292.42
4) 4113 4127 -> 4116.25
